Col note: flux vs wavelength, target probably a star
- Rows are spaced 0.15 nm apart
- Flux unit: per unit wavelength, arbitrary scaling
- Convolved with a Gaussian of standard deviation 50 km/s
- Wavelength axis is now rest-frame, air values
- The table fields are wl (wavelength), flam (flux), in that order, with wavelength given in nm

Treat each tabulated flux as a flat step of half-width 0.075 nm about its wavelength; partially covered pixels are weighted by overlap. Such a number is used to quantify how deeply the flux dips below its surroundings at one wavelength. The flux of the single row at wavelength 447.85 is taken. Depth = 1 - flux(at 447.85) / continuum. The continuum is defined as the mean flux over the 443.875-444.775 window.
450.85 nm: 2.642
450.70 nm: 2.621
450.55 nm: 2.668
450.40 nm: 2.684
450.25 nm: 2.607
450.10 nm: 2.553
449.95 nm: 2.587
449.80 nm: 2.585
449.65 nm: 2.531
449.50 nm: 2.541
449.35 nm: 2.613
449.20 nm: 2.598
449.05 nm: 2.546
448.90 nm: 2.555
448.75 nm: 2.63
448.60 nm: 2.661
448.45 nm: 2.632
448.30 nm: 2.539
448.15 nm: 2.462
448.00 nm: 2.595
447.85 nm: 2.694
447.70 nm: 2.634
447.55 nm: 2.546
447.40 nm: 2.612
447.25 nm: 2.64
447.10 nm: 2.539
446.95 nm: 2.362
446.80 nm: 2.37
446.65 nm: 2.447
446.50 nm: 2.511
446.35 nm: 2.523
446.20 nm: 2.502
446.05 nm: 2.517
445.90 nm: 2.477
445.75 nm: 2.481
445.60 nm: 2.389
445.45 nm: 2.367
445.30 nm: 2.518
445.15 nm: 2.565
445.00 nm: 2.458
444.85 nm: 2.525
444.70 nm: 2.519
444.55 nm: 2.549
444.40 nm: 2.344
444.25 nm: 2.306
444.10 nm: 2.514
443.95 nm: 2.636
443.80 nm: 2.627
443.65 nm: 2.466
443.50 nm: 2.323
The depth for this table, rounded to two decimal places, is -0.09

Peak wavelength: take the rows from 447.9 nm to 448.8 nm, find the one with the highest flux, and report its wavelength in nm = 448.60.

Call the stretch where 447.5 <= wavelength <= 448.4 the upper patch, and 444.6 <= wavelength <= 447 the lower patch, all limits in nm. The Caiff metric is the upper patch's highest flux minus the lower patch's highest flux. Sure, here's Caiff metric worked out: 0.129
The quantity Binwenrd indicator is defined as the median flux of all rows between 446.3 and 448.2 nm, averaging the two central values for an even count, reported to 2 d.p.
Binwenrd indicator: 2.54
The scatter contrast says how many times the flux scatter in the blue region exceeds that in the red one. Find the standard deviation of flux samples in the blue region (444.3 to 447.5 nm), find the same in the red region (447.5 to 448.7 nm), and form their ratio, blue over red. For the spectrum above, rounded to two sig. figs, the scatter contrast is 1.1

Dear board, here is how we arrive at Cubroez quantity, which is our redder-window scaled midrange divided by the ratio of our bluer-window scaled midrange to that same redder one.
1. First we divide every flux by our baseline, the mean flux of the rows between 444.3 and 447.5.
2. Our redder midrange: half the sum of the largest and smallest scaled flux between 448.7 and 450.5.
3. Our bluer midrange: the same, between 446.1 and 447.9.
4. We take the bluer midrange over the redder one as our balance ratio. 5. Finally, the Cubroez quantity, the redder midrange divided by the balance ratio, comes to 1.08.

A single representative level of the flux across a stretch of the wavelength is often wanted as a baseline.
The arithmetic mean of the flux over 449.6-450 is 2.57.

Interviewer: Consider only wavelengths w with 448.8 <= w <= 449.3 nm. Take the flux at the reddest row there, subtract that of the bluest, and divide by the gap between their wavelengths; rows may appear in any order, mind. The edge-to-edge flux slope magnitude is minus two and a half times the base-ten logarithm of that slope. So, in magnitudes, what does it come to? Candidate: 2.1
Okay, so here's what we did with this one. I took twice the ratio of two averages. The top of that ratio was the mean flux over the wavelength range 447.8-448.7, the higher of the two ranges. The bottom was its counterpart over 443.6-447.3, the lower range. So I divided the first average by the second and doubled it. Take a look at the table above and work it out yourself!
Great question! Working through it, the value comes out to 2.089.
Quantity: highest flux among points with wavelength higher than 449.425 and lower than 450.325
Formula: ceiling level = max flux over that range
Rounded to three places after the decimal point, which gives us 2.607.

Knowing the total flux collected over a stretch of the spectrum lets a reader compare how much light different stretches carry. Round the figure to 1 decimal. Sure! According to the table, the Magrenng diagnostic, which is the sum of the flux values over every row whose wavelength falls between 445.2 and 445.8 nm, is 9.8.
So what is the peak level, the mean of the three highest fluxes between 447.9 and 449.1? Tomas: 2.64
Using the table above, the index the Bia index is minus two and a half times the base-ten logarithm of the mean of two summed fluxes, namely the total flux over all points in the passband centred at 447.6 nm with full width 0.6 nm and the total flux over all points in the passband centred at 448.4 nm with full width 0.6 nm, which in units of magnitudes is -2.542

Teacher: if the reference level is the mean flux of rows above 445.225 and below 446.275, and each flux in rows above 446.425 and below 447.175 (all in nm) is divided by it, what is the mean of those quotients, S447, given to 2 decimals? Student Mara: 0.99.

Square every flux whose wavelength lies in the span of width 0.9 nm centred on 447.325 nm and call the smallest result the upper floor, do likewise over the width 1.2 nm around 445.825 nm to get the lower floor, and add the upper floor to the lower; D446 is 11.2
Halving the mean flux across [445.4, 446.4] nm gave 1.23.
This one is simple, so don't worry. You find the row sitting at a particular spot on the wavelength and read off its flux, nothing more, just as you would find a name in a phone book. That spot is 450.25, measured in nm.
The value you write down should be 2.607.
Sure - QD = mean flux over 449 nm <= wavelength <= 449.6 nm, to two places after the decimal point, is 2.57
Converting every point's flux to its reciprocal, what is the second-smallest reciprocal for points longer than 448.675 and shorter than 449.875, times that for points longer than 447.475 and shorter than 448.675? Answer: 0.144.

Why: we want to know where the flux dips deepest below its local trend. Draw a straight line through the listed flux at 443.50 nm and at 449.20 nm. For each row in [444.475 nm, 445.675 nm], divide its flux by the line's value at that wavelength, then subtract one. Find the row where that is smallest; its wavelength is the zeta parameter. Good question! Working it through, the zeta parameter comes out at 445.45 nm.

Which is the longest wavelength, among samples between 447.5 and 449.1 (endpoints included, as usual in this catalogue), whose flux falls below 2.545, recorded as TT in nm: 448.30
